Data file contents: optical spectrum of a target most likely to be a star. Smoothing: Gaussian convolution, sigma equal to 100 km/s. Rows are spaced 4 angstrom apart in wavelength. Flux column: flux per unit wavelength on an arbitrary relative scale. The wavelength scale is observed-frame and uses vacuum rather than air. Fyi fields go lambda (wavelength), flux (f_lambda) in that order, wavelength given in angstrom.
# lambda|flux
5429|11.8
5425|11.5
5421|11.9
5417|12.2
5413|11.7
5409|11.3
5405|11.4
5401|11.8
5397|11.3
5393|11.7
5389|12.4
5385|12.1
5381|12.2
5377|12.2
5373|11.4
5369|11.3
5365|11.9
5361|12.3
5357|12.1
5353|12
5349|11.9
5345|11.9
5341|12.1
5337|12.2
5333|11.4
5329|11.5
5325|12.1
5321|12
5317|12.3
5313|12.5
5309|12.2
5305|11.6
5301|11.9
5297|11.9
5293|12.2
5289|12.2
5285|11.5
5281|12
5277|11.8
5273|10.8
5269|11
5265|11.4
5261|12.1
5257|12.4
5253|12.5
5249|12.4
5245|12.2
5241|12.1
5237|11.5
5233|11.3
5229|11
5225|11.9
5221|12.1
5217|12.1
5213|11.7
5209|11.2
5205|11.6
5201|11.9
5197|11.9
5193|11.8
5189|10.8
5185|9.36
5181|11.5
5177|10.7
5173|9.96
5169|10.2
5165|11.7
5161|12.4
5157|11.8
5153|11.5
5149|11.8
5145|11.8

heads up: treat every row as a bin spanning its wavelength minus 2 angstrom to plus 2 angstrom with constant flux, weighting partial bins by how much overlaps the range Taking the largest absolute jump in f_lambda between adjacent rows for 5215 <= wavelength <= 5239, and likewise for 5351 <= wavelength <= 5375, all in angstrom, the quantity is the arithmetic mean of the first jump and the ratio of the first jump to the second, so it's 1.2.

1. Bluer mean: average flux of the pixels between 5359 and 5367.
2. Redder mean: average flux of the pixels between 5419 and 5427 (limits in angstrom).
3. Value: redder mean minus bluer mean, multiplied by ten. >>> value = -4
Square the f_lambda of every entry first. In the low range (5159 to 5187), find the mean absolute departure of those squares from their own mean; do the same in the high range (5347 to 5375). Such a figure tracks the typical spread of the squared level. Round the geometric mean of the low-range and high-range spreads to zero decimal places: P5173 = 11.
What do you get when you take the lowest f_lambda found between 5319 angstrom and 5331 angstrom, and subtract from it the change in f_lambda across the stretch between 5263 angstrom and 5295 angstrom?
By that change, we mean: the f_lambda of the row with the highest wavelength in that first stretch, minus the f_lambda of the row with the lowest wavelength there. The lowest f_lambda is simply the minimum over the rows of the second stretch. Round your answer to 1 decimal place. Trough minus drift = 10.7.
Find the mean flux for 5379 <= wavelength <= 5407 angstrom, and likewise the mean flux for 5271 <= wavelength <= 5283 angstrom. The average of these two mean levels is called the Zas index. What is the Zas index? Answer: 11.7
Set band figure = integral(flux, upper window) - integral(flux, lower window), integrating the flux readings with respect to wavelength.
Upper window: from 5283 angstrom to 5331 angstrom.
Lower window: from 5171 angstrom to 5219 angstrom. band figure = 38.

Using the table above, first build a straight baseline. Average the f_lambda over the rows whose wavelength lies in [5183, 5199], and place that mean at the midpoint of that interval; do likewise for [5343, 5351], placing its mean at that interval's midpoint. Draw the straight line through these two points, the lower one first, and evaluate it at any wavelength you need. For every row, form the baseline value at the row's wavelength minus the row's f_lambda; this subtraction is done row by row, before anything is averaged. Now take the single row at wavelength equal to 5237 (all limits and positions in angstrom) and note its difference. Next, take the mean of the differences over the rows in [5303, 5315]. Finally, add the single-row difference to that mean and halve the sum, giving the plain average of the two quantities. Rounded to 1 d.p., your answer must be -0.3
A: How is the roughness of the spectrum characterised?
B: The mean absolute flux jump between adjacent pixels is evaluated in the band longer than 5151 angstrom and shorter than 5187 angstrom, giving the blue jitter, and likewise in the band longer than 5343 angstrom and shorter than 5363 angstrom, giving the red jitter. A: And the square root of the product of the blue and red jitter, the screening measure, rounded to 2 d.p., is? 0.30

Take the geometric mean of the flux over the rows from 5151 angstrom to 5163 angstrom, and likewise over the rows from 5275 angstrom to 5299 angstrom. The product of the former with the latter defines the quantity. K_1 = 142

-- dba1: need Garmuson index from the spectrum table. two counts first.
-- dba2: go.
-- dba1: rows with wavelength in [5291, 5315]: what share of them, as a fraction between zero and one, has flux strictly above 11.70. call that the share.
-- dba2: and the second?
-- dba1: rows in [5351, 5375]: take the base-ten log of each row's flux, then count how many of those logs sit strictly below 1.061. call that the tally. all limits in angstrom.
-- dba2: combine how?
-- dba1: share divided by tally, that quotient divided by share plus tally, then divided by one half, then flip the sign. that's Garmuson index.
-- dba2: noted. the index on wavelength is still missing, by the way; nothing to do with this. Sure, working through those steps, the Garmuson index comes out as -0.29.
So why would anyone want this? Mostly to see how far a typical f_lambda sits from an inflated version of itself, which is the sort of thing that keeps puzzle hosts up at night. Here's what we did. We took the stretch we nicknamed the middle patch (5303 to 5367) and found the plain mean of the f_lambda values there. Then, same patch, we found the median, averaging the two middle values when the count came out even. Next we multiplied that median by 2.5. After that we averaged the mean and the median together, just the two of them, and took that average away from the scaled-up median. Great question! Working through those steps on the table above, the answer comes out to 18.1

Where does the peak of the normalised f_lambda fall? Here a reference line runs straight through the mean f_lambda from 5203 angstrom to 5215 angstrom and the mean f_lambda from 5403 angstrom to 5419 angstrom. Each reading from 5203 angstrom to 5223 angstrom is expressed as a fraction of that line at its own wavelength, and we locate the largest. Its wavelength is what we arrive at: 5217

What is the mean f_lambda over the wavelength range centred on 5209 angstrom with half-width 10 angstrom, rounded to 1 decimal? 11.7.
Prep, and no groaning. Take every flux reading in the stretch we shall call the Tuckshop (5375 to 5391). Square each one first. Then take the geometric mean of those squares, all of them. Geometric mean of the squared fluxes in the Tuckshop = 149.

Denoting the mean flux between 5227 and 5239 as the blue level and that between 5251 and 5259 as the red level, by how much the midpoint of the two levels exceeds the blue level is 0.6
